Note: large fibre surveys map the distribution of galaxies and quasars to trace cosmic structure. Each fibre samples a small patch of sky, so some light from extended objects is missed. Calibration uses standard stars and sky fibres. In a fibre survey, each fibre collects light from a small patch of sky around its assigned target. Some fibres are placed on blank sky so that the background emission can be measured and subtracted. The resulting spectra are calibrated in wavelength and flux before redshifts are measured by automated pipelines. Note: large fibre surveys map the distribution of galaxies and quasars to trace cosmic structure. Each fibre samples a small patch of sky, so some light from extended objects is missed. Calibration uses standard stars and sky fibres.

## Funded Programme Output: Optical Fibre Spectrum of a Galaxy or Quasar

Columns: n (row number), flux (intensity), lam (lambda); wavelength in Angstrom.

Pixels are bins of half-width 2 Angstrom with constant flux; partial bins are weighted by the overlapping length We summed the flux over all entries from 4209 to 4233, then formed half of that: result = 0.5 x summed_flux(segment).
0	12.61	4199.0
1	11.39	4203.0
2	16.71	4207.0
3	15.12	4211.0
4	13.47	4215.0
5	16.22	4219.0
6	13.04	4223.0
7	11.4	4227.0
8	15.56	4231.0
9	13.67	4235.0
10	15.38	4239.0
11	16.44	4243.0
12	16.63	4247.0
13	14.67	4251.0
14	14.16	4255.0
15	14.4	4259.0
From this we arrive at 42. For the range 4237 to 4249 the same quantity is 24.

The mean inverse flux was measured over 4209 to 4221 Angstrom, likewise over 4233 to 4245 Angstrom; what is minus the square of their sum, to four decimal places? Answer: -0.0179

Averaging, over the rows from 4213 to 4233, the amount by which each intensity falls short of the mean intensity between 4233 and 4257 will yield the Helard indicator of 1.2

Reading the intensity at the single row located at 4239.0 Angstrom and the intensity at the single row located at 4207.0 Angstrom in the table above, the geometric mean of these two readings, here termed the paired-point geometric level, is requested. 16.0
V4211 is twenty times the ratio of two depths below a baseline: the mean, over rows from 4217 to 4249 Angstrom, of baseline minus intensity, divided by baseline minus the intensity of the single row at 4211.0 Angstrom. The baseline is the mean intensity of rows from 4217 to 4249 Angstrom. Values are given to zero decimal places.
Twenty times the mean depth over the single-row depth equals 0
